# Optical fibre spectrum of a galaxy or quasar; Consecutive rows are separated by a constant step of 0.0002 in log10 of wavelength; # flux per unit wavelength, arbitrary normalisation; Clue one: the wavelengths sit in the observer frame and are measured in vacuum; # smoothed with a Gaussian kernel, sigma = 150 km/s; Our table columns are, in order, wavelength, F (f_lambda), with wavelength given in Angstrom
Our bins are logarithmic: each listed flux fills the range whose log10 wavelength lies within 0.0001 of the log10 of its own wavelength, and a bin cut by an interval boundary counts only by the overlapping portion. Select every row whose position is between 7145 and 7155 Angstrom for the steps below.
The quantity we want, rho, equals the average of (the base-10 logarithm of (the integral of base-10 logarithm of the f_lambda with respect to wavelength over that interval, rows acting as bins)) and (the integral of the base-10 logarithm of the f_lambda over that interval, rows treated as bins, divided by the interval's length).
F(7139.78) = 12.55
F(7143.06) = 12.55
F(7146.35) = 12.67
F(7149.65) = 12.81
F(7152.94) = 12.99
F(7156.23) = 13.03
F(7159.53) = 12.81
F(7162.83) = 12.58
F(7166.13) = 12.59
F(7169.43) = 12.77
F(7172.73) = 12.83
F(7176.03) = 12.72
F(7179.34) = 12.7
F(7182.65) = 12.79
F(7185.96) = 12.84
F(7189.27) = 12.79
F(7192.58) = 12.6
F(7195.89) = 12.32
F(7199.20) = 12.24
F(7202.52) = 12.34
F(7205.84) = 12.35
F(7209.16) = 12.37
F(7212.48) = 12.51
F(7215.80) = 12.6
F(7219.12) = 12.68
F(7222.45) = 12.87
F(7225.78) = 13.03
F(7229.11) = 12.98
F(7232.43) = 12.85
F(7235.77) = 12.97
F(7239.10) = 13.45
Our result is 1.08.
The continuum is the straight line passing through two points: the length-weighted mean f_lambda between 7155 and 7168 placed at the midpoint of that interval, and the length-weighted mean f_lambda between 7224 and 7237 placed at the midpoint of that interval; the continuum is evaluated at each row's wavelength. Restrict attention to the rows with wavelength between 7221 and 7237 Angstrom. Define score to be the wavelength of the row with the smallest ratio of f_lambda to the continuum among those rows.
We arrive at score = 7232.43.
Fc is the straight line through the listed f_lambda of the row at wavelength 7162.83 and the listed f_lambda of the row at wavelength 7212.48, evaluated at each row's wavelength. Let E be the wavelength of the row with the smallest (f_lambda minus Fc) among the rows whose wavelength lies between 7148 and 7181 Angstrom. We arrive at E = 7162.83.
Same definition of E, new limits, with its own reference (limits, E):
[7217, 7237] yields 7219.12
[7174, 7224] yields 7199.20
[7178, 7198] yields 7195.89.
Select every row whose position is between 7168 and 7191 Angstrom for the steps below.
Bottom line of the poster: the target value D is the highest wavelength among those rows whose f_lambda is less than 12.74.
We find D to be 7179.34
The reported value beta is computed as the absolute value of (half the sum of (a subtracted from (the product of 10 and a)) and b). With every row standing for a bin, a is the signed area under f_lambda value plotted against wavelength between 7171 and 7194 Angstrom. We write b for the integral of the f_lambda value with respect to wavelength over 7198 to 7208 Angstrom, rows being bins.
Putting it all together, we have 1382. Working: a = 293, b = 123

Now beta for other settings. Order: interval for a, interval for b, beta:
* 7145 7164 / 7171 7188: 1205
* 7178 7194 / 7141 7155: 1007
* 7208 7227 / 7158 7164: 1122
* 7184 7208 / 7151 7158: 1395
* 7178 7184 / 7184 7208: 494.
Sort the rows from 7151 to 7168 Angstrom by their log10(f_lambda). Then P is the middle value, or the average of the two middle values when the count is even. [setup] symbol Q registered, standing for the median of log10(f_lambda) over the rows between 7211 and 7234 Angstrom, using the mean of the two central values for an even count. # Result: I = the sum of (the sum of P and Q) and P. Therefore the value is 3.32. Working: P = 1.108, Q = 1.109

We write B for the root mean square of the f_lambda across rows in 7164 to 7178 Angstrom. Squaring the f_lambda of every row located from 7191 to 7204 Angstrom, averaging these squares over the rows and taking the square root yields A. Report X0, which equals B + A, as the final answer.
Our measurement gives 25.1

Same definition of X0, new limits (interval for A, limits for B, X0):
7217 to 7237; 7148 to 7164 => 25.7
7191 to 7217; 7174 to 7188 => 25.2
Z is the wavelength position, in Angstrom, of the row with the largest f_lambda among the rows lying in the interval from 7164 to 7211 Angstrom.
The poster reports 7185.96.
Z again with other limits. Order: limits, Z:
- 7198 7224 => 7222.45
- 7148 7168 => 7156.23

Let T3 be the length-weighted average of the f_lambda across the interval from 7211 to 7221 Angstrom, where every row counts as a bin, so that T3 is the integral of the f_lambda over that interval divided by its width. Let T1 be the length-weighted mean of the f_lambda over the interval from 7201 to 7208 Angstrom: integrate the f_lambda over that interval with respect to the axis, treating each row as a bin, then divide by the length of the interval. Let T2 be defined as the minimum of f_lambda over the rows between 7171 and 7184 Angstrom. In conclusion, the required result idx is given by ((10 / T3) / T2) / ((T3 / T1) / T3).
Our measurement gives 0.771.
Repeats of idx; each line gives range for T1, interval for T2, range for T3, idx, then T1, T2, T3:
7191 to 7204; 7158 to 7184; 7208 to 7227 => 0.776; 12.4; 12.58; 12.7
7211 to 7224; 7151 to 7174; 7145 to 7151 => 0.791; 12.7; 12.58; 12.7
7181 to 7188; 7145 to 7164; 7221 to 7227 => 0.787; 12.8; 12.58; 12.9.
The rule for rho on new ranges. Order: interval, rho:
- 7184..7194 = 1.07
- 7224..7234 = 1.08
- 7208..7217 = 1.05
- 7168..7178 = 1.08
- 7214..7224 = 1.07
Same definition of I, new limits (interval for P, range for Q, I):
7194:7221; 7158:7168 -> 3.28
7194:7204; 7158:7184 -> 3.29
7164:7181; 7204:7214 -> 3.30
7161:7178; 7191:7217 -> 3.30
